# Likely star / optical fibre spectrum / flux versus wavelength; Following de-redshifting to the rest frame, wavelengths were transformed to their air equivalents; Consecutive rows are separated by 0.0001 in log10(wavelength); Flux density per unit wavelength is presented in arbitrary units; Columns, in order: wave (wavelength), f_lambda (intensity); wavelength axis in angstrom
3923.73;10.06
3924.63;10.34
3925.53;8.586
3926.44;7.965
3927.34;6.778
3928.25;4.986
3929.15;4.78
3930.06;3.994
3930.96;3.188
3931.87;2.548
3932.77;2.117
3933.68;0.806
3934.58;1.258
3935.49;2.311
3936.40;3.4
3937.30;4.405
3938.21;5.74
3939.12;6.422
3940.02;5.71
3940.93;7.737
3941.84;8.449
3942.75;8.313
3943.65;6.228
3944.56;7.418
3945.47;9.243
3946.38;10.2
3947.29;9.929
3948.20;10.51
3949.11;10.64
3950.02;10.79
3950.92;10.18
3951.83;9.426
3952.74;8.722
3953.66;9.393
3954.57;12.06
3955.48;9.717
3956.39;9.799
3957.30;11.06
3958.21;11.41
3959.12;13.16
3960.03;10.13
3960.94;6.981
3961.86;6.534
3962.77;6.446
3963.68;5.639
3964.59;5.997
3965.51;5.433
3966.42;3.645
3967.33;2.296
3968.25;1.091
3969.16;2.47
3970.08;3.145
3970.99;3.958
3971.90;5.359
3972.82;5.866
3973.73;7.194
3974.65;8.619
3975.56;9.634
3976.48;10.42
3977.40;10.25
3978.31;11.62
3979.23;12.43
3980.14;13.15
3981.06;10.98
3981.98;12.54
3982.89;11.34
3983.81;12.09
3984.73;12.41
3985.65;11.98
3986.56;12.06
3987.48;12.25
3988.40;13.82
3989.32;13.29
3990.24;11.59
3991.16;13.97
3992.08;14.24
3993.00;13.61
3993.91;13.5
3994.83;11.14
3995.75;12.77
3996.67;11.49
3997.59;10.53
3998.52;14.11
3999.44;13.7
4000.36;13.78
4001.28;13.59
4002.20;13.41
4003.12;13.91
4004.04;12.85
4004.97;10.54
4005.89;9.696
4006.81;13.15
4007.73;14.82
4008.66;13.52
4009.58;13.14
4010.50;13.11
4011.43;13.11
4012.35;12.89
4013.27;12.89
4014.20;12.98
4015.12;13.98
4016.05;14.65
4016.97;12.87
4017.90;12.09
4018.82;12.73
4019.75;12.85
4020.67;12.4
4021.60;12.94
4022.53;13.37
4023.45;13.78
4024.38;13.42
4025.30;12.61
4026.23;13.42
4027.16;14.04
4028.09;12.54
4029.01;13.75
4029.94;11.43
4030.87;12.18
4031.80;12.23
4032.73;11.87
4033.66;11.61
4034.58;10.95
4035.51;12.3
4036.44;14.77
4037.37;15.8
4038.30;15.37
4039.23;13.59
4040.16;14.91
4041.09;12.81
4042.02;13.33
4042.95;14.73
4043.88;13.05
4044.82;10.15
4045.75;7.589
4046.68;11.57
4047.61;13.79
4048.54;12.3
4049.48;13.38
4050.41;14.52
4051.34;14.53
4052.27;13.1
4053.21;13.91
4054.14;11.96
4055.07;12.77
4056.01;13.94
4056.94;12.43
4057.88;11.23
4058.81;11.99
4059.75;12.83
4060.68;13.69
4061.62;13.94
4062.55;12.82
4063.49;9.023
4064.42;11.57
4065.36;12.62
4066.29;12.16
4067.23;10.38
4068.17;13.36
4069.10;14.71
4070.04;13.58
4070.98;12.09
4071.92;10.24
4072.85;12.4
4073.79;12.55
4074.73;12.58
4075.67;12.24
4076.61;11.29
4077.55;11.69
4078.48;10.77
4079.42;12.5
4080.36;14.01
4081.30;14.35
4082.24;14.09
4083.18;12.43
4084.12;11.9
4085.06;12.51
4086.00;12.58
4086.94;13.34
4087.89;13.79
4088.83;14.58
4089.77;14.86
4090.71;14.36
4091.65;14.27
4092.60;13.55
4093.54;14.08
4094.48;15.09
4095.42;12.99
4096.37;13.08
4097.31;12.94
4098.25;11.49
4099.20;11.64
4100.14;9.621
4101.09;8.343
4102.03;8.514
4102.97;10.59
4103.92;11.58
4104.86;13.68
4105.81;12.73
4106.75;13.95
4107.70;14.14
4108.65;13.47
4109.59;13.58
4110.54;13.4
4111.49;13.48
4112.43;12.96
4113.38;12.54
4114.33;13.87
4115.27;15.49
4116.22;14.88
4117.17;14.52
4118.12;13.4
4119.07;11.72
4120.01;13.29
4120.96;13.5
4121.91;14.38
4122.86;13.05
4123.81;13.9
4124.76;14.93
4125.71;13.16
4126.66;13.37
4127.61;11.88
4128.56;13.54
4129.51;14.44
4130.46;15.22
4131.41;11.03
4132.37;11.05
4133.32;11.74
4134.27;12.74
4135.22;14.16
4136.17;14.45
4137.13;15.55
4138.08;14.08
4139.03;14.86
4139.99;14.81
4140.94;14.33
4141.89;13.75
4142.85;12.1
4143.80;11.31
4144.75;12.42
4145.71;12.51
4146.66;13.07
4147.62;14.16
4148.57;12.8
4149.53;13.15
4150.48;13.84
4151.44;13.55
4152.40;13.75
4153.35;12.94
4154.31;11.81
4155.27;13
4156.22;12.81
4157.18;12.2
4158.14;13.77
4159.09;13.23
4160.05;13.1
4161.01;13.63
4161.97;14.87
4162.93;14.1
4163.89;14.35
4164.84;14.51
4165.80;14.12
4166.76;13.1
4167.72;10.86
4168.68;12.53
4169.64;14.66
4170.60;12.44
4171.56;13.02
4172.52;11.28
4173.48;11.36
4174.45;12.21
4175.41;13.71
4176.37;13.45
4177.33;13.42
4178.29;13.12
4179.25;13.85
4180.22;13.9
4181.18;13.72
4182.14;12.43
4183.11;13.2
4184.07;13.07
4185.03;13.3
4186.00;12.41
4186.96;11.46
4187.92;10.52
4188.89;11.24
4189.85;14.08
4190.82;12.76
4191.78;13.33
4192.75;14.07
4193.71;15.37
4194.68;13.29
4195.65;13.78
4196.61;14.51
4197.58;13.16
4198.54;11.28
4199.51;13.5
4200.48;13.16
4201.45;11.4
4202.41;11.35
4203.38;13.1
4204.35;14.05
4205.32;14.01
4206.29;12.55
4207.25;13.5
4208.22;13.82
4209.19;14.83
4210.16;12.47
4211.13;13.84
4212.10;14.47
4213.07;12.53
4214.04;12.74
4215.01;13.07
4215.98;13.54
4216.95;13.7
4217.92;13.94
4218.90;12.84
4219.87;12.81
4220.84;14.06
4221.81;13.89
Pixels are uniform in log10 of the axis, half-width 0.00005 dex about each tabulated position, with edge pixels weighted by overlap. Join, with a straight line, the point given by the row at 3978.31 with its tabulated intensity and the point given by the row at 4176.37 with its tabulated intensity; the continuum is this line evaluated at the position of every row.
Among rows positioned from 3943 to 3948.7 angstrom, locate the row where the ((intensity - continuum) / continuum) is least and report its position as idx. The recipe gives 3943.65 angstrom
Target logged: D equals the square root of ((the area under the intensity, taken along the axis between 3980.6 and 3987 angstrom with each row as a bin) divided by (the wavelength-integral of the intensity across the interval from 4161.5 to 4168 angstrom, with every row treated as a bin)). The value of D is 0.92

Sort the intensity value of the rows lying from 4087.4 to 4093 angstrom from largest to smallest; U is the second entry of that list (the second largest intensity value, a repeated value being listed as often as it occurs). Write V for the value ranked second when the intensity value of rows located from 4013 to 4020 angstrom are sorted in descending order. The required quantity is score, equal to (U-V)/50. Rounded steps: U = 14.58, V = 13.98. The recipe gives 0.012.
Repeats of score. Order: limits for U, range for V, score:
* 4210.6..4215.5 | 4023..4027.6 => 0.001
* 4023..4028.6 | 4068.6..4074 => 0.004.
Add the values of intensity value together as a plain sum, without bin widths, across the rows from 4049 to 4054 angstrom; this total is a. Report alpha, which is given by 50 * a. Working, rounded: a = 69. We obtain 3472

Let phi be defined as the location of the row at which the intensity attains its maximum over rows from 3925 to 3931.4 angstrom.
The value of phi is 3925.53 angstrom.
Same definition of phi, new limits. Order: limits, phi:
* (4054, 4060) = 4056.01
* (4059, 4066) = 4061.62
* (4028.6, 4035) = 4029.01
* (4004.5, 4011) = 4007.73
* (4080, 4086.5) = 4081.30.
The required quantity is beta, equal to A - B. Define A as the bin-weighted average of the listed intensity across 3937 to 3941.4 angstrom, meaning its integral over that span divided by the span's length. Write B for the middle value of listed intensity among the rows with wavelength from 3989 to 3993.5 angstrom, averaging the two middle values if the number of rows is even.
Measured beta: -7.5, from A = 6.1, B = 13.6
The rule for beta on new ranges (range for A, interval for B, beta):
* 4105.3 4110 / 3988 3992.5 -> -0.2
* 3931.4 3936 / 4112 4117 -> -12.0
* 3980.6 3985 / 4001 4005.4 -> -1.6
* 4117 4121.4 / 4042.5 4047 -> 1.6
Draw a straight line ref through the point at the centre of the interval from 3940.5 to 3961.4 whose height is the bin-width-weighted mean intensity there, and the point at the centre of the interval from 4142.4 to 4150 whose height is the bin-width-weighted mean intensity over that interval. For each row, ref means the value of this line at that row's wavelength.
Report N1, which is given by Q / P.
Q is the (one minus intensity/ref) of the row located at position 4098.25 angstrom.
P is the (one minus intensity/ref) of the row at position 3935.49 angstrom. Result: 0.1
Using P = 0.75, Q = 0.04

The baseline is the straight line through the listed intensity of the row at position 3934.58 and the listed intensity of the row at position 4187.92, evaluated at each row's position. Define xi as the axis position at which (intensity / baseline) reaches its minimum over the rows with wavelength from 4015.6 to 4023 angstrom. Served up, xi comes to 4017.90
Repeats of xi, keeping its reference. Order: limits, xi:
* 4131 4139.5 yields 4132.37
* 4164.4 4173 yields 4167.72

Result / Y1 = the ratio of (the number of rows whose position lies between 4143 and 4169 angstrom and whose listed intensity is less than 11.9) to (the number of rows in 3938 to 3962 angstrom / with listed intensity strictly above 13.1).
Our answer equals 3.00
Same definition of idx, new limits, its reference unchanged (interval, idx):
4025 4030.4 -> 4029.94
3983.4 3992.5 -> 3990.24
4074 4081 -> 4078.48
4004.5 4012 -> 4005.89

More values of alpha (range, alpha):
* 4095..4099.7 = 3107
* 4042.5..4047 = 2854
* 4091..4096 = 3499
